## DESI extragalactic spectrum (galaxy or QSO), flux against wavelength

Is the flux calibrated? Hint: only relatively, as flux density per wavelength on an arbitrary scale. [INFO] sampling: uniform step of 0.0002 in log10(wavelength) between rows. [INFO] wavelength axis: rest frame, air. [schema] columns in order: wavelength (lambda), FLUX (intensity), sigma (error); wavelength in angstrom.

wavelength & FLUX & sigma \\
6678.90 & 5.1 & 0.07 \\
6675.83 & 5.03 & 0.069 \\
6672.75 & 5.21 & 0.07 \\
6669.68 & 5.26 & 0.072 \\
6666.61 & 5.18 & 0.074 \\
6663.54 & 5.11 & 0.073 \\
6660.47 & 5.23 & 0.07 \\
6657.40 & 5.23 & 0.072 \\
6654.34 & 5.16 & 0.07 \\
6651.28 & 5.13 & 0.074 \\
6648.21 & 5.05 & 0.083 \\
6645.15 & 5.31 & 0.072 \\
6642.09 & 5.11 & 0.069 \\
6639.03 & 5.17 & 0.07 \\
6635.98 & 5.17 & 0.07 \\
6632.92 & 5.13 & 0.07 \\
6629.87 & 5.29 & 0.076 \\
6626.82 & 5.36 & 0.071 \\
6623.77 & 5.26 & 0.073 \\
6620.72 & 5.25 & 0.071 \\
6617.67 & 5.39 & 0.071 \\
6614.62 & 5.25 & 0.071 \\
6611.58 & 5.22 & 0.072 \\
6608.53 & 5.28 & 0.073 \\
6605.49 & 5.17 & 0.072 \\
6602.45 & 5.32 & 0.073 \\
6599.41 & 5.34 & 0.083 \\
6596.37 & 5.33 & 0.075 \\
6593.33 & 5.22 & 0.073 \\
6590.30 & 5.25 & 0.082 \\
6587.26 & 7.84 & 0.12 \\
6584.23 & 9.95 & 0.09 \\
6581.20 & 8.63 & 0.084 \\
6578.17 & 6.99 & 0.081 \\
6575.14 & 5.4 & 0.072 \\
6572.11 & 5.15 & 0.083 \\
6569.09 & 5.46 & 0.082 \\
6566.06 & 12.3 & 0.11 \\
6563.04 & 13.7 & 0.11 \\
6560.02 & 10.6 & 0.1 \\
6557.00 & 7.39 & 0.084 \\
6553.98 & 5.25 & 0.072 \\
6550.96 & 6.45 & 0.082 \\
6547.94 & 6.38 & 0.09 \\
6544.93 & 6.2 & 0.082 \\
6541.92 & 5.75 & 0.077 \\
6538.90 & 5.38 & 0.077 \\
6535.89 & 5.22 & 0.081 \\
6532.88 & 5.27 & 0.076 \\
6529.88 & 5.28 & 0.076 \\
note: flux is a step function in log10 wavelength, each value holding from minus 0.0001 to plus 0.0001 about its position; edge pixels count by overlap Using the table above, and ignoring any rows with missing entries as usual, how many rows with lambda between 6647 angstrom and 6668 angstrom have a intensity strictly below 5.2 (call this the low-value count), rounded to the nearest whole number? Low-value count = 5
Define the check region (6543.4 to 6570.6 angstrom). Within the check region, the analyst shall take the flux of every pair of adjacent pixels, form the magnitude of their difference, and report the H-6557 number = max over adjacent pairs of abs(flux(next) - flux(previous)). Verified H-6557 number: 6.8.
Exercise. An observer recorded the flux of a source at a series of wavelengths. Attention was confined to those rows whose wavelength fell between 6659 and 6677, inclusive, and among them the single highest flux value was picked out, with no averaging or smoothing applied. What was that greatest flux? 5.26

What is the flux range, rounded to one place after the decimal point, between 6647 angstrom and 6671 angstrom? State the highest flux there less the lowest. 0.2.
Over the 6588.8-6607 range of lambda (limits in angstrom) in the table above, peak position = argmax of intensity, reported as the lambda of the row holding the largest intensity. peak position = 6599.41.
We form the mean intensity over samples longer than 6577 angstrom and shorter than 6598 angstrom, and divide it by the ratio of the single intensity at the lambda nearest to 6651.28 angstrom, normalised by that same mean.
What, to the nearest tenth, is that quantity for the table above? 9.6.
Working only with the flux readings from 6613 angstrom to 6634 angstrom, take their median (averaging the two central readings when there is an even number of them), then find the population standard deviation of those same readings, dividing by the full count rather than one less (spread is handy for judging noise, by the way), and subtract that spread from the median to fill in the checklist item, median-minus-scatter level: 5.18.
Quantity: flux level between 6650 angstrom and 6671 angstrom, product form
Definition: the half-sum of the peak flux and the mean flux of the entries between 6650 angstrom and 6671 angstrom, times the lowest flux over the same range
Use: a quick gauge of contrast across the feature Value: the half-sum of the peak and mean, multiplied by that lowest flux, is 27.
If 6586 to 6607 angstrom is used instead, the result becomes 35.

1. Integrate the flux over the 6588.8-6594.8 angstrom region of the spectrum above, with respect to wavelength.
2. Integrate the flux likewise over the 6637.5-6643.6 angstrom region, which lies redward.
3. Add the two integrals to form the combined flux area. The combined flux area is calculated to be 63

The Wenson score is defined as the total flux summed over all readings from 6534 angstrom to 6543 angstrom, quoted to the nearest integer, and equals 16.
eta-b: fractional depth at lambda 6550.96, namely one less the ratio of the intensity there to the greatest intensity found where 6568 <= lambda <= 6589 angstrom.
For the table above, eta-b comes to 0.35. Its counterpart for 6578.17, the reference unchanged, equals 0.30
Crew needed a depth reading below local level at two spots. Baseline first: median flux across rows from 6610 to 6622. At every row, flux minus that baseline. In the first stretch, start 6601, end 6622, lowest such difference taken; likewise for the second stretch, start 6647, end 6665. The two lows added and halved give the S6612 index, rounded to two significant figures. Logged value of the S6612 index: -0.14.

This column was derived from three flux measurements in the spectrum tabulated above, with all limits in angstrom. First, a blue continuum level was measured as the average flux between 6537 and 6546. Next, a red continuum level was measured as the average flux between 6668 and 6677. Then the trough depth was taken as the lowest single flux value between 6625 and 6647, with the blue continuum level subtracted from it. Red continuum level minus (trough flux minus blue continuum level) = 5.8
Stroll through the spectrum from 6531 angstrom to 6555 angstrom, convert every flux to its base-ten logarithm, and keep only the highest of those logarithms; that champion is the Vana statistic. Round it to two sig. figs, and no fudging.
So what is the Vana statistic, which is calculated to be 0.81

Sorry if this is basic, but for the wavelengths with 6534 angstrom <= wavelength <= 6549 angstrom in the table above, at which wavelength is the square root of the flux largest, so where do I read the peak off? 6547.94 angstrom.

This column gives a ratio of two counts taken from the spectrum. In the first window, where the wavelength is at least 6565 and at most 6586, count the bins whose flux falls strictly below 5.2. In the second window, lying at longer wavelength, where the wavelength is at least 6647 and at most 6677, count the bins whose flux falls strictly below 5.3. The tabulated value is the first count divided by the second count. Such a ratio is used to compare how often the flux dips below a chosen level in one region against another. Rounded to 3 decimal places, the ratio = 0.100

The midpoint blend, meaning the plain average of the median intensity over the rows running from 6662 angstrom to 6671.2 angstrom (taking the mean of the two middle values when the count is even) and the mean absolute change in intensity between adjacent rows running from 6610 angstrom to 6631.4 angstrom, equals 2.63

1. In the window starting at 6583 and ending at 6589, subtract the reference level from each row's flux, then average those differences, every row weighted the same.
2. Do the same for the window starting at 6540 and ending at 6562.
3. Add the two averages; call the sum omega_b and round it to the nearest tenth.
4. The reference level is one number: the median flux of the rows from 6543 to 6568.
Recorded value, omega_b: 1.9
